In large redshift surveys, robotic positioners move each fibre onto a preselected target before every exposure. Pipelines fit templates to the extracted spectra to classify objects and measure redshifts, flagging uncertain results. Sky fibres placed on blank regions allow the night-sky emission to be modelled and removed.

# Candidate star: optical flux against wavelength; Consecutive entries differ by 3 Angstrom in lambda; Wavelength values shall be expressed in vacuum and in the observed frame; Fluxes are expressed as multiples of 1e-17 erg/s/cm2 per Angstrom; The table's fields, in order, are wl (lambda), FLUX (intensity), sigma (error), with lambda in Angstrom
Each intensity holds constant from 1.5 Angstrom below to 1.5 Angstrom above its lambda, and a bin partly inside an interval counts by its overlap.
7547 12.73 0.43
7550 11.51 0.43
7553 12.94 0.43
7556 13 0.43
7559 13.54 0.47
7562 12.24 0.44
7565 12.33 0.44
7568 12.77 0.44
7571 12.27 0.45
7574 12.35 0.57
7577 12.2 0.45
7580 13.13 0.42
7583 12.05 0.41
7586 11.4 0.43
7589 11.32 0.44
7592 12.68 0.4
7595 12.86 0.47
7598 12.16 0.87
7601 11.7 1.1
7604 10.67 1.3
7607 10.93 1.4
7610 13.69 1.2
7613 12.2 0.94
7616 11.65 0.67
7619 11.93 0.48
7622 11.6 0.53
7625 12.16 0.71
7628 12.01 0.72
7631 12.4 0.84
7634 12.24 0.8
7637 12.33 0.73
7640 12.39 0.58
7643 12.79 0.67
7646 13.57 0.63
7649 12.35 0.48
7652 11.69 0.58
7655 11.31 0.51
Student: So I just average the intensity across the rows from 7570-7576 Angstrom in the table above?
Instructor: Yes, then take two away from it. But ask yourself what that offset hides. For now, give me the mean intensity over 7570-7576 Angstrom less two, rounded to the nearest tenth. 10.3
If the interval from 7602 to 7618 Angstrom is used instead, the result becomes 9.8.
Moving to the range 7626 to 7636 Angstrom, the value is 10.2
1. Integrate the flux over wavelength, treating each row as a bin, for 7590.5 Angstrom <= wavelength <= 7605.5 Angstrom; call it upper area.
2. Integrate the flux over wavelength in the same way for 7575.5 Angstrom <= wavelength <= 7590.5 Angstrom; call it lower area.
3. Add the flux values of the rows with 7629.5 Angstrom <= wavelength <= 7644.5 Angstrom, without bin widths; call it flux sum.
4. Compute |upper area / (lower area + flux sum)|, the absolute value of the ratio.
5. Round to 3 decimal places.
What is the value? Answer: 0.743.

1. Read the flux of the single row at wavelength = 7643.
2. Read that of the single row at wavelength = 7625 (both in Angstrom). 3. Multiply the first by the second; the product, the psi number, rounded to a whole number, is 156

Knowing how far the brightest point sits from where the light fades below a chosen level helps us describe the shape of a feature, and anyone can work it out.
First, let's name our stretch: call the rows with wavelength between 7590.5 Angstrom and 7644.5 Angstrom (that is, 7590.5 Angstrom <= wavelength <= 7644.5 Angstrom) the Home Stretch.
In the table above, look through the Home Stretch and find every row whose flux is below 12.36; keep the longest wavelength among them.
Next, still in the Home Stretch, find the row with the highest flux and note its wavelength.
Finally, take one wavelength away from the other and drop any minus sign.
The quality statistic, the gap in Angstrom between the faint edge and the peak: 27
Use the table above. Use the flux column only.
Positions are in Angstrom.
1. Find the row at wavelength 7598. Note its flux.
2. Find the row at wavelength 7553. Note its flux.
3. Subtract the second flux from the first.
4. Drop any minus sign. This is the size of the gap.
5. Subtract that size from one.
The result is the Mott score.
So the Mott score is 0.22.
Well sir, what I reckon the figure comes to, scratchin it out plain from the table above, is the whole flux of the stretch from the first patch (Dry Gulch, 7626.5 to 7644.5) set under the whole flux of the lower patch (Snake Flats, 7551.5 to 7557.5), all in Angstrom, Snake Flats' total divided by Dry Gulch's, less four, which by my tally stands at -3.7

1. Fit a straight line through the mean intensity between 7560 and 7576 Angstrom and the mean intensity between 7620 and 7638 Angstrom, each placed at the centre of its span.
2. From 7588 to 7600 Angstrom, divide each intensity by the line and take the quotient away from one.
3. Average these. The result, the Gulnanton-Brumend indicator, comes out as 0.002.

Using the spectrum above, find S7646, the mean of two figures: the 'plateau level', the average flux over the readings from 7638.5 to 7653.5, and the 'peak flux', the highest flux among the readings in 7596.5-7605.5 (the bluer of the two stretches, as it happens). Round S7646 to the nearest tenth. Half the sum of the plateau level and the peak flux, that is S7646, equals 12.4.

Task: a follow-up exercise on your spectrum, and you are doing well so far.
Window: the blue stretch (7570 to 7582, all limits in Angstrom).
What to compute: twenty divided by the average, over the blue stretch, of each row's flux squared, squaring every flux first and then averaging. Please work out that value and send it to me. 0.128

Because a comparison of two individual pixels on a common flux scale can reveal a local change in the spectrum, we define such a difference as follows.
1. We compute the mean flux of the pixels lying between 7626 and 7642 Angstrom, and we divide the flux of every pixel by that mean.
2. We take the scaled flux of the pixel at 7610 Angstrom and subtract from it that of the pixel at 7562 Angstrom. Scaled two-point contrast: 0.118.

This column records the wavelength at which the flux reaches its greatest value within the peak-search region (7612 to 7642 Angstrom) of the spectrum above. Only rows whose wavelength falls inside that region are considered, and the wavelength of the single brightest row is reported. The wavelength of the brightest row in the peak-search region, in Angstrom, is 7631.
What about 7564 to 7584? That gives 7580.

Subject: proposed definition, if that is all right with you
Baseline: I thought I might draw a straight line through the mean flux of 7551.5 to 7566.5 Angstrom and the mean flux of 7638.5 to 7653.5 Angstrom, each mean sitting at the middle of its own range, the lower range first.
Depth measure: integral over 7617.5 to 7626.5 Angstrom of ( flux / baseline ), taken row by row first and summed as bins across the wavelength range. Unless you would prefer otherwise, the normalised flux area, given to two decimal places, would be 8.48 Angstrom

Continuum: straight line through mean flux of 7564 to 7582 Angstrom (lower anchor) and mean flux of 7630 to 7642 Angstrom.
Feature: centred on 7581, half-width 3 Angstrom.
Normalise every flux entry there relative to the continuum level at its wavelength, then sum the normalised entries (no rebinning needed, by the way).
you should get 2.02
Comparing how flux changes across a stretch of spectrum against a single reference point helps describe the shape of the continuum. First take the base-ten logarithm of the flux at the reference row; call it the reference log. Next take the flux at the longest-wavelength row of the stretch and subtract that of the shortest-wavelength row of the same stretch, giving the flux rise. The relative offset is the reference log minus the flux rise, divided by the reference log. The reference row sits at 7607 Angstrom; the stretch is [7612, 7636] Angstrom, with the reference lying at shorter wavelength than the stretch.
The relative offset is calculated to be 1.0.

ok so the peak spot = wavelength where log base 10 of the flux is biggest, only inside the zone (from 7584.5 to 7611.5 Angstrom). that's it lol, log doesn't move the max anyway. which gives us 7610 Angstrom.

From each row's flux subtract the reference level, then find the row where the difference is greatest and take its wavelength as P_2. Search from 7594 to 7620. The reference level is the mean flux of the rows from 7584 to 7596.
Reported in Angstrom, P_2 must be 7610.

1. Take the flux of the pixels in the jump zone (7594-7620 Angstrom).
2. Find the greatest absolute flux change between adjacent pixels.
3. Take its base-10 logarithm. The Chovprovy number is 0.4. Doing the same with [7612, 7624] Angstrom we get -0.3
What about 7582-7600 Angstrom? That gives 0.1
